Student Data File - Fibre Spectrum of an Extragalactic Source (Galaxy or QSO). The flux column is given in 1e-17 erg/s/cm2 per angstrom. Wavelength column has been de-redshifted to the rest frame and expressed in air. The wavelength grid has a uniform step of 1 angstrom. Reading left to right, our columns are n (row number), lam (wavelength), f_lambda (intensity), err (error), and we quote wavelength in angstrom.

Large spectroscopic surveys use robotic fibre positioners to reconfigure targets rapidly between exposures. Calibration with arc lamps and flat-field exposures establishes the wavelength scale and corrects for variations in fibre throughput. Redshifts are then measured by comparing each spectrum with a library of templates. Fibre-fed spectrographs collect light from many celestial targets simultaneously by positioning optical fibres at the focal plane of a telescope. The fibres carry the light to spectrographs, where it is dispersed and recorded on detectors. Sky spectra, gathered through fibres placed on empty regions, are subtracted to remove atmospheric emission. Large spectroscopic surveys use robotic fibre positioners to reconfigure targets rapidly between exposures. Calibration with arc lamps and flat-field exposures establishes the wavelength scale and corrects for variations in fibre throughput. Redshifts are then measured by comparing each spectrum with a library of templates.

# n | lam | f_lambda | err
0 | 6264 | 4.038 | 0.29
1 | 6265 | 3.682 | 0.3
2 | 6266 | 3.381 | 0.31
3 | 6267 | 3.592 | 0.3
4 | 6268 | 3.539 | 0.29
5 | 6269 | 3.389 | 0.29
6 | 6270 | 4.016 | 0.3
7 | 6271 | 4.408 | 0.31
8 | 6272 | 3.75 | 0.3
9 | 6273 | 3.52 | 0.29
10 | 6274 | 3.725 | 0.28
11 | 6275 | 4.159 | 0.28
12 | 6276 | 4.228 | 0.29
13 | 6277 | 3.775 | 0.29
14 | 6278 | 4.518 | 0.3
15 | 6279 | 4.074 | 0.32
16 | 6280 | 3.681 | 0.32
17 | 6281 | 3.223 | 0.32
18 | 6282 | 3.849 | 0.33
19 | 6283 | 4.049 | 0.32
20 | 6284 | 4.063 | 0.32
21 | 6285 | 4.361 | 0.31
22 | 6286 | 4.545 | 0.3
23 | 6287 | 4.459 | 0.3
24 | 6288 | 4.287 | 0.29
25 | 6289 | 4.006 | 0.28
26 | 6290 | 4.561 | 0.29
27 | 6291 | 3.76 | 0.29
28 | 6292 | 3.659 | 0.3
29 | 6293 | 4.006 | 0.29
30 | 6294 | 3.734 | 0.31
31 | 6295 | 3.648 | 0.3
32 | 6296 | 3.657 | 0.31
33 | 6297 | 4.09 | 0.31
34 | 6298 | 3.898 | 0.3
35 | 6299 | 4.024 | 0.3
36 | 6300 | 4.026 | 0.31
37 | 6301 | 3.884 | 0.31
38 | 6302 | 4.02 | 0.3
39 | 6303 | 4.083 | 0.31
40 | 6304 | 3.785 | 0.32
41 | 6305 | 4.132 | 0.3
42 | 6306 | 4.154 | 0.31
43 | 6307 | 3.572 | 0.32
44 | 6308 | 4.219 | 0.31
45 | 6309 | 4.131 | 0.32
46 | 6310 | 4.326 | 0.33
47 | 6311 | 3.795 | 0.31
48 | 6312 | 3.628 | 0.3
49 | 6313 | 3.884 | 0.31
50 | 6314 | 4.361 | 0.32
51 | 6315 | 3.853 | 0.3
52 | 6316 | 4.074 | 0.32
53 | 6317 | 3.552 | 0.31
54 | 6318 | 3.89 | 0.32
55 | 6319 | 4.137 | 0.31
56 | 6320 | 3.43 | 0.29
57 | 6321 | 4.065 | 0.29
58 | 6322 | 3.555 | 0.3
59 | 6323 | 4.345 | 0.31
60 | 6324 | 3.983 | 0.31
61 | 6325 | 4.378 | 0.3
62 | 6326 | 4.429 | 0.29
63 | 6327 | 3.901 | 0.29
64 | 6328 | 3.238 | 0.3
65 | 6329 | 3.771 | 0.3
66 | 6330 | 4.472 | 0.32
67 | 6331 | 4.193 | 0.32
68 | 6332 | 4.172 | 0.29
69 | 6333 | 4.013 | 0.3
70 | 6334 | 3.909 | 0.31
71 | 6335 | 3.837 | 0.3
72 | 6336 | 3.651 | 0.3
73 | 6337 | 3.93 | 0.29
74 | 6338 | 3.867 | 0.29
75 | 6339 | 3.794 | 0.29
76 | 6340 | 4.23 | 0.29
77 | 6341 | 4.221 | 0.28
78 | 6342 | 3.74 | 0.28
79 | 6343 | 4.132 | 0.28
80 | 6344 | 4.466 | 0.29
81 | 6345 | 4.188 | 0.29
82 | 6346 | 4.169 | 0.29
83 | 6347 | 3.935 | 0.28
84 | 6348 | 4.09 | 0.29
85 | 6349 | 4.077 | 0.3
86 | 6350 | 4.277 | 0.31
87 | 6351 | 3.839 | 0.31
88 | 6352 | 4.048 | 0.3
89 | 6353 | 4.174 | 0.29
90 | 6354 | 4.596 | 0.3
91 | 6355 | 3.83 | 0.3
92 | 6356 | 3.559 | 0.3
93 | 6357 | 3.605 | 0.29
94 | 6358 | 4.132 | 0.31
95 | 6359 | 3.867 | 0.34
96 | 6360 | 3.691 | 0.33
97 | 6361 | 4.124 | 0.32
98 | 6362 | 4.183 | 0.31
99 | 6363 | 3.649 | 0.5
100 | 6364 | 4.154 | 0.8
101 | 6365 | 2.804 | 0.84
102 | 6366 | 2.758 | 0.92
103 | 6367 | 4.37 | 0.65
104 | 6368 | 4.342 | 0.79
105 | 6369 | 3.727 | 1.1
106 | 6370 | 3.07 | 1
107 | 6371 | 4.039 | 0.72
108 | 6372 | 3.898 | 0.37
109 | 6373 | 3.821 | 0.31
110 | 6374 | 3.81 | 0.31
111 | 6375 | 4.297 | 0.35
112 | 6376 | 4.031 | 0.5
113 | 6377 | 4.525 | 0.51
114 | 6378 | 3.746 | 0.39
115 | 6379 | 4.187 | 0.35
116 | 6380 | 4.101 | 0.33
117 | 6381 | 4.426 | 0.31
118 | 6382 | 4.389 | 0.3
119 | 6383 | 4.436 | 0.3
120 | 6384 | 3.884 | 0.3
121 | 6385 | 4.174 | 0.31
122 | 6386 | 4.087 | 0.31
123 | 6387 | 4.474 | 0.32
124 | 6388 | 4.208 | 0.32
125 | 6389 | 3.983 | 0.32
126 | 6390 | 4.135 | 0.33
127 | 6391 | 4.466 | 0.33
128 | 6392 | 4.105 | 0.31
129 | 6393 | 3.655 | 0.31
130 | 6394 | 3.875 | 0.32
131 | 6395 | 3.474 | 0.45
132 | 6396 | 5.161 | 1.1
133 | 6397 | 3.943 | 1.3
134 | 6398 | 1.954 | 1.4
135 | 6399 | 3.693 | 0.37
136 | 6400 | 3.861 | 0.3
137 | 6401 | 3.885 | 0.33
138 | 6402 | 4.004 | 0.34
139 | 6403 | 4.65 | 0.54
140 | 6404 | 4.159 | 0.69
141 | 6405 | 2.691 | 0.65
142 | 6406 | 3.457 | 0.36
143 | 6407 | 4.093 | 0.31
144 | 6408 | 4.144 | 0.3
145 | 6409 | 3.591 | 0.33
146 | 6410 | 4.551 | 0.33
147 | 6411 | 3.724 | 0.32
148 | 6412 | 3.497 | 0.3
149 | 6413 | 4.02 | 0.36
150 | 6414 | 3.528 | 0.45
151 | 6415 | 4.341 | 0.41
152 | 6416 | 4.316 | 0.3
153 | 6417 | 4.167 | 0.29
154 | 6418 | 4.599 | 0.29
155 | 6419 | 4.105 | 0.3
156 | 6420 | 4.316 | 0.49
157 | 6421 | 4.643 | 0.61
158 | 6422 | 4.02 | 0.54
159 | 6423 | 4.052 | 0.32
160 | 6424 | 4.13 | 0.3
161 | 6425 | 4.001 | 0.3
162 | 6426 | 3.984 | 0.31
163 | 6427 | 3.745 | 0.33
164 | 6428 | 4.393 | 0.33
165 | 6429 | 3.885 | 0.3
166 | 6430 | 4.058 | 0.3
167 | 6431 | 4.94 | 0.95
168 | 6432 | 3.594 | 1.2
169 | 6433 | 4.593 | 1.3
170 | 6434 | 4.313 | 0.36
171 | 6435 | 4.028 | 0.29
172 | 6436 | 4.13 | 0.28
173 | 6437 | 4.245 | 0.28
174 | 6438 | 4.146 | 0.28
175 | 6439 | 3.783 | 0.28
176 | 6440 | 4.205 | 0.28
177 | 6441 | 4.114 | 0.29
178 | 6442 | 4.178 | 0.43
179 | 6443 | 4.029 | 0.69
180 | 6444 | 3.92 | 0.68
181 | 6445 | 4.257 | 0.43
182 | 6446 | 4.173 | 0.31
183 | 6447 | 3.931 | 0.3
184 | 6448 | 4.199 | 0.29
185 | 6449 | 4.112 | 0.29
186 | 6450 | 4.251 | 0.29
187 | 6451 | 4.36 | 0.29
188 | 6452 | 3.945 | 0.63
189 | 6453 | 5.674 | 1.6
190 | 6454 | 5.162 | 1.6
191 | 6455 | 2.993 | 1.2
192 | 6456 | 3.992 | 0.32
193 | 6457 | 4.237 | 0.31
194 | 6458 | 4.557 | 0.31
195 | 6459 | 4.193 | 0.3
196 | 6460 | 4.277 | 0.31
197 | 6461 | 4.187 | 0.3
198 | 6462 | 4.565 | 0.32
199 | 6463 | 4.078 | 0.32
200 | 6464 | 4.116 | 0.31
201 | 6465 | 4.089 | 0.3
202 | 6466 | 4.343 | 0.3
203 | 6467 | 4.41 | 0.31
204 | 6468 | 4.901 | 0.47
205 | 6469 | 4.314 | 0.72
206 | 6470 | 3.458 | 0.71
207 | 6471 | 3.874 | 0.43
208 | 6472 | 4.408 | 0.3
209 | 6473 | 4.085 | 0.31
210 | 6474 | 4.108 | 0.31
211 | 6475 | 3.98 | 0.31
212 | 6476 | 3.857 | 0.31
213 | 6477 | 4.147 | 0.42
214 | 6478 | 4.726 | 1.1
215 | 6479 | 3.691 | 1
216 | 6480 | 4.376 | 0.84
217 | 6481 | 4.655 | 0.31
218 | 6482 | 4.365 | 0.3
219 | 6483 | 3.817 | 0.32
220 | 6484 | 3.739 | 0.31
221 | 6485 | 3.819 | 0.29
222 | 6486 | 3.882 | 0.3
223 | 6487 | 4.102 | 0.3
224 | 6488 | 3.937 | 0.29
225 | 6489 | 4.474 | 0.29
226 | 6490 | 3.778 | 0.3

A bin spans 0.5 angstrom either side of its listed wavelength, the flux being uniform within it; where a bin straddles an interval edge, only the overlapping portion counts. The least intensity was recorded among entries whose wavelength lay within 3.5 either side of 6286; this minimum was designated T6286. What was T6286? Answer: 4.006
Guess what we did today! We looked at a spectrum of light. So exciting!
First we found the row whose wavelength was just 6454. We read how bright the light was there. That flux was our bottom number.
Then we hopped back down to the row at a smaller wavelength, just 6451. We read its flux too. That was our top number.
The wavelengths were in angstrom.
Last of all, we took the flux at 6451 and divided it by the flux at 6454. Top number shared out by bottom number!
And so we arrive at 0.84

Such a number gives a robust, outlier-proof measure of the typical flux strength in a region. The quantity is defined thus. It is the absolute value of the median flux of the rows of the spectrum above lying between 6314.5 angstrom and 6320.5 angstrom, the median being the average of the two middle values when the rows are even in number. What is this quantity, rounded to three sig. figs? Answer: 3.87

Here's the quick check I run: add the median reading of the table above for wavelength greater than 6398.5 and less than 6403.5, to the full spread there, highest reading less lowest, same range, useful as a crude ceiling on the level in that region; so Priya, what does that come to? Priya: 4.8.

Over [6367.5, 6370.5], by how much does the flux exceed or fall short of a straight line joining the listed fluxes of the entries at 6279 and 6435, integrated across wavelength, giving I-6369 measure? -1.0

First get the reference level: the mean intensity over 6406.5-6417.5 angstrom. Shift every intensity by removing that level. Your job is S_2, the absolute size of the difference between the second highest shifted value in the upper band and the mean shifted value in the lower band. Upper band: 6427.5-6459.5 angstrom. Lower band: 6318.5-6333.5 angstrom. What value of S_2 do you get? 1.16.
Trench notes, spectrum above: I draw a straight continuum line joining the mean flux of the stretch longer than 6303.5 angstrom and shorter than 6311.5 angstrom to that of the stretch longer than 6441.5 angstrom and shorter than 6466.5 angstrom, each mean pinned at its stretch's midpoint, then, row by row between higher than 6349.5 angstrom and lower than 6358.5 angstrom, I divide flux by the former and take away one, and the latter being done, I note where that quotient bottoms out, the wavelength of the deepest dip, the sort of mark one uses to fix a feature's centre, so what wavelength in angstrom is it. 6356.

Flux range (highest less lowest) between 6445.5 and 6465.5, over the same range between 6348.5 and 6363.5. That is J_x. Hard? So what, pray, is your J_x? 2.6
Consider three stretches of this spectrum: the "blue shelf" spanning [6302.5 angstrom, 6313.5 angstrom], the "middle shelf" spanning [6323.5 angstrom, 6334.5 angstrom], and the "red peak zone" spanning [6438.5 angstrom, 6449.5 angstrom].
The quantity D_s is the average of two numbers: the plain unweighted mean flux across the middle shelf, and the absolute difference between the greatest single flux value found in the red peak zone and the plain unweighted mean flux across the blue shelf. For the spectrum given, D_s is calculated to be 2.16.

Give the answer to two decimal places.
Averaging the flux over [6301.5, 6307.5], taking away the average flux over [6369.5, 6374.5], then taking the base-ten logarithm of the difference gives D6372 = -0.64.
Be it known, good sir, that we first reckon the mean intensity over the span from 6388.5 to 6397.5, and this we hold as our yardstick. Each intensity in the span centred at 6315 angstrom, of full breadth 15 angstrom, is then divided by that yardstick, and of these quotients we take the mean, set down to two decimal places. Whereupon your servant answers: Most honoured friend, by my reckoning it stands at 0.96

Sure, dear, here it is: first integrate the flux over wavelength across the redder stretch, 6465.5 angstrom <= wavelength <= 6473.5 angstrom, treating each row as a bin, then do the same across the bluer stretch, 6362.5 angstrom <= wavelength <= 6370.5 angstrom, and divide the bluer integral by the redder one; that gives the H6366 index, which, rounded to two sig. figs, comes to 0.85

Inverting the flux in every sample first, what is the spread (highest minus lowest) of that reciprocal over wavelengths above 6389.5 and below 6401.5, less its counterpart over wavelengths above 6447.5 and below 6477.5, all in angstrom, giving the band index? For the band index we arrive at 0.16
